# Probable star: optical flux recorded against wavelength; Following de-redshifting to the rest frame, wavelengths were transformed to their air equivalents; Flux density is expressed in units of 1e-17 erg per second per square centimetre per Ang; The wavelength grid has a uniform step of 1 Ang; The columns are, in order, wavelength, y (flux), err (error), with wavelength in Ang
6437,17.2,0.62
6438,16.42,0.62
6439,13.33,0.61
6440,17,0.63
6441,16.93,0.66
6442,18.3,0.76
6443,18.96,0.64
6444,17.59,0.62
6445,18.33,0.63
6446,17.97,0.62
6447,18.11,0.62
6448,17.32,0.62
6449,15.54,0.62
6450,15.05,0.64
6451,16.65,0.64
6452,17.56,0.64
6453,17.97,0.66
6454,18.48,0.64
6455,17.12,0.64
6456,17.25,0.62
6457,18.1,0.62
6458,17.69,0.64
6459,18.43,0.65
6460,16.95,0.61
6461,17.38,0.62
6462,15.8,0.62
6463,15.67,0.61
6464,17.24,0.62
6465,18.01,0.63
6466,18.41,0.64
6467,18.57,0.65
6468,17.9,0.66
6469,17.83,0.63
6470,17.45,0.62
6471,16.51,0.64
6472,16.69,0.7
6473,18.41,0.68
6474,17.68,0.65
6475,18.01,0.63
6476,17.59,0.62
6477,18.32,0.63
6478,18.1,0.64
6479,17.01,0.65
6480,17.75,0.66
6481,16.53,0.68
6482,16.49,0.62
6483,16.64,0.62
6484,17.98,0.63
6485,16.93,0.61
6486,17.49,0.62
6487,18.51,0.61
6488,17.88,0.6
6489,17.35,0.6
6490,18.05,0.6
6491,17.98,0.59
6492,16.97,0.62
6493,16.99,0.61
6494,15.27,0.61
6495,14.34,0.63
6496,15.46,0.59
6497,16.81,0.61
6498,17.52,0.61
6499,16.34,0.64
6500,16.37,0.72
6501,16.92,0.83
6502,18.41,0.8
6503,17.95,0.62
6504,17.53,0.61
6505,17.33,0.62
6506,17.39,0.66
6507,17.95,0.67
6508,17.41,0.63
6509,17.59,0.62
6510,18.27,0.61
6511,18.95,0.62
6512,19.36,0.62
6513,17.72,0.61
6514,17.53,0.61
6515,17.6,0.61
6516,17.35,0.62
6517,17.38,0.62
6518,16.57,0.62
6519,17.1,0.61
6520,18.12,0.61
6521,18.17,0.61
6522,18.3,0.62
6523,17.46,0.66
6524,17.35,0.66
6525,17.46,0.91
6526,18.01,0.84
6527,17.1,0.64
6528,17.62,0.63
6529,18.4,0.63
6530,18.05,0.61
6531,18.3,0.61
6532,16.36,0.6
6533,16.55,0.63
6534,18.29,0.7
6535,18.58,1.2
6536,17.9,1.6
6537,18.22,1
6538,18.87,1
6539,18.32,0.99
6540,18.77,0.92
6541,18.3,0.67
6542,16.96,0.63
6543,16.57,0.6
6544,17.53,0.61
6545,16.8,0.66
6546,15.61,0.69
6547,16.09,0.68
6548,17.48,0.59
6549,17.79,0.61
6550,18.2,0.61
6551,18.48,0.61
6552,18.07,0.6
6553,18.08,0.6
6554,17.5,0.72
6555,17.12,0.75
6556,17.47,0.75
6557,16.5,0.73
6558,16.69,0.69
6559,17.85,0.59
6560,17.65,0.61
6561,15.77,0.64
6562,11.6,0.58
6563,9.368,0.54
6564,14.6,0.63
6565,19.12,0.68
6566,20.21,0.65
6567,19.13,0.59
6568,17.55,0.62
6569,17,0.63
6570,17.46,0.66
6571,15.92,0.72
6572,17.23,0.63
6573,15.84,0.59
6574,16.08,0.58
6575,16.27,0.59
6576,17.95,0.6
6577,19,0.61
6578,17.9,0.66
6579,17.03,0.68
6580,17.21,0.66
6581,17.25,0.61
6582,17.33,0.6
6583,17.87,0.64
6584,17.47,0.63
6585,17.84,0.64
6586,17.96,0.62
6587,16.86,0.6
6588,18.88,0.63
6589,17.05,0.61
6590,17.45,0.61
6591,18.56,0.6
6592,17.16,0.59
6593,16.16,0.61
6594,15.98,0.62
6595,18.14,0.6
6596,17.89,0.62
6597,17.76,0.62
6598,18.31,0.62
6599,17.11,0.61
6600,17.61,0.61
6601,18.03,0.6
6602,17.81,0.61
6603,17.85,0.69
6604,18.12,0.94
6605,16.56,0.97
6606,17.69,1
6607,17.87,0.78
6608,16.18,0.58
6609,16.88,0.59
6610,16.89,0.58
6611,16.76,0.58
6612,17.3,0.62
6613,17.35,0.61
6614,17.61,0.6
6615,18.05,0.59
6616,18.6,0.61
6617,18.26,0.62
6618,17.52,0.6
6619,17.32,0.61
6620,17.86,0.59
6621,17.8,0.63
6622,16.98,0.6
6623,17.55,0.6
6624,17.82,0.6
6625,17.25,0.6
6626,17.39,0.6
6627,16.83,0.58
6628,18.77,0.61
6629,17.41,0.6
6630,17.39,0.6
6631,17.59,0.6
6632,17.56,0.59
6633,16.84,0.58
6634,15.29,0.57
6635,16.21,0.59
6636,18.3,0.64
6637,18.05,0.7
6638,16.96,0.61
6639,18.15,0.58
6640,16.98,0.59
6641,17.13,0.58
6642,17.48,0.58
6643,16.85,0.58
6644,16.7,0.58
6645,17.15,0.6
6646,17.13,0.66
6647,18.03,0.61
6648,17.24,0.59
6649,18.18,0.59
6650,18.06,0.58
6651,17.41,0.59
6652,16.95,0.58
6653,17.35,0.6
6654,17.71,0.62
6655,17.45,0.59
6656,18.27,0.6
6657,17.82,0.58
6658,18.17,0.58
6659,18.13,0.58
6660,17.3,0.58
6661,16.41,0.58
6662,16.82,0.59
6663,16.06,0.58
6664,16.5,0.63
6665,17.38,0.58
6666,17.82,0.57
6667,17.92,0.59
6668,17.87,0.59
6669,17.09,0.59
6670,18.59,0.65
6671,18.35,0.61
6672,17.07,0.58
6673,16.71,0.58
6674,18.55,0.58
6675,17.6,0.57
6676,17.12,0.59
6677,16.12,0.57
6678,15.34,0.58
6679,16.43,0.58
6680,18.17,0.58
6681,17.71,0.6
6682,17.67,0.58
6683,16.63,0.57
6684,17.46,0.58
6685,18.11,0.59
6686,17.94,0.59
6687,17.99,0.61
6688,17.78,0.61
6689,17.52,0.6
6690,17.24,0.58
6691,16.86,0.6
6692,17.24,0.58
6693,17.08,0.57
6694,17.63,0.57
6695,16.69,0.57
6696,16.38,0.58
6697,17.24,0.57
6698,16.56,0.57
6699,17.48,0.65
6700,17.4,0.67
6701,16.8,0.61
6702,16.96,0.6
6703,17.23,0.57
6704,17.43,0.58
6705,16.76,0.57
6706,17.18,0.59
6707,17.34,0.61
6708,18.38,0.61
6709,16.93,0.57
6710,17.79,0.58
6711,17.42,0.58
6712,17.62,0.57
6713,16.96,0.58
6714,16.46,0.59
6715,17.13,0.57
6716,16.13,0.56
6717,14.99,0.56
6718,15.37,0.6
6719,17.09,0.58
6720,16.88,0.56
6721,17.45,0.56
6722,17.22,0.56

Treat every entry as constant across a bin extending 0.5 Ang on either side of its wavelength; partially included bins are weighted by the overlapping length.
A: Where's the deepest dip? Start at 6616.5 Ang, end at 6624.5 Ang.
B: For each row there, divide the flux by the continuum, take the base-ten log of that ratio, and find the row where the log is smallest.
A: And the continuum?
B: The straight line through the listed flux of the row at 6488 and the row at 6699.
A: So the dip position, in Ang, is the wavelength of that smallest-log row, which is 6622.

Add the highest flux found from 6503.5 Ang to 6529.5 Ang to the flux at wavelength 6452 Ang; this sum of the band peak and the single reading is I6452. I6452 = 36.9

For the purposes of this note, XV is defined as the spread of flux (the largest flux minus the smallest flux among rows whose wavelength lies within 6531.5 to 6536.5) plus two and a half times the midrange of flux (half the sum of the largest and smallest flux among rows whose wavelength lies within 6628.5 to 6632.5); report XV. 45.9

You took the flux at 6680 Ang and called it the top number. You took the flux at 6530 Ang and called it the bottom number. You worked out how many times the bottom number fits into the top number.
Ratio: 1.01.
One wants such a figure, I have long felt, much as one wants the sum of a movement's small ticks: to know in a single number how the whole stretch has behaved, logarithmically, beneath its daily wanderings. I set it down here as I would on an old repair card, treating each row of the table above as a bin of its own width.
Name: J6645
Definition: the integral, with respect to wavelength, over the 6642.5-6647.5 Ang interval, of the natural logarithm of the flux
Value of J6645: 14.2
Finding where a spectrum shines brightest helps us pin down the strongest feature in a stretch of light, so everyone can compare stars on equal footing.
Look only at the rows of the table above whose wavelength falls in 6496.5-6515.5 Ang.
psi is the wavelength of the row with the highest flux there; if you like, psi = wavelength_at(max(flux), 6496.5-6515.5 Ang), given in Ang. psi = 6512 Ang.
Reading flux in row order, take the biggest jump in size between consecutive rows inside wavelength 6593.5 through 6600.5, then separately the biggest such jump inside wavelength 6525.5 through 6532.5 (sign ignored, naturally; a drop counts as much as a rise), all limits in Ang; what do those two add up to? 4.1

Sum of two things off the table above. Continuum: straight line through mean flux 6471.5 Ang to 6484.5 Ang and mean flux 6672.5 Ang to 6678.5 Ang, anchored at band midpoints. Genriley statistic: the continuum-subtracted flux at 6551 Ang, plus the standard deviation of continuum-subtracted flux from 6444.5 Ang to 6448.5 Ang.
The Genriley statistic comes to 1.6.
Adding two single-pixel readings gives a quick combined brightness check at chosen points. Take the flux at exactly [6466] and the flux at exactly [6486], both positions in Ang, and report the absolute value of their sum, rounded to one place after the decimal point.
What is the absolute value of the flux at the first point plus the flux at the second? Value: 35.9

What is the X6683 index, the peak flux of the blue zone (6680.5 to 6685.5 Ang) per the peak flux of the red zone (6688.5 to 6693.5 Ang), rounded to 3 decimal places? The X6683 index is 1.034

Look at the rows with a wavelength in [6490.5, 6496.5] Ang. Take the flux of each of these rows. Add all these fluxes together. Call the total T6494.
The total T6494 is 97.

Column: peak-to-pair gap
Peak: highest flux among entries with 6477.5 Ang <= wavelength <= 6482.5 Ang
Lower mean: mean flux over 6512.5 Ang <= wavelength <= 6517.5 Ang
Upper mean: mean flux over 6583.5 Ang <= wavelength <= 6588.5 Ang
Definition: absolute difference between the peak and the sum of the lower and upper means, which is 17.2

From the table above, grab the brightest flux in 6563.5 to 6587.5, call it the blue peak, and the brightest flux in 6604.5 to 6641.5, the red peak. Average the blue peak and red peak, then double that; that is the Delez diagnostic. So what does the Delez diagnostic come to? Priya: 39.0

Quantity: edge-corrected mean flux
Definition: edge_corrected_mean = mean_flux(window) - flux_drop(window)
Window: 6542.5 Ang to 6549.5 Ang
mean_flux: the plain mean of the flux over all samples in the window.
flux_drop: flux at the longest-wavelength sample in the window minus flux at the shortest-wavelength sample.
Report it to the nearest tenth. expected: 15.6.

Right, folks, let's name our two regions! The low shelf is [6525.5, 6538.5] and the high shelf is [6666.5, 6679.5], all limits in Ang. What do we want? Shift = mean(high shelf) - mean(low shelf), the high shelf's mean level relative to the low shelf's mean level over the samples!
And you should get -0.58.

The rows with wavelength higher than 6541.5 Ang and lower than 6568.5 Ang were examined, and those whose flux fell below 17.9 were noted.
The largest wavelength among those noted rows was 6568 Ang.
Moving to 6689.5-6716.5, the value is 6716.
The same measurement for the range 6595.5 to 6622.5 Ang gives 6622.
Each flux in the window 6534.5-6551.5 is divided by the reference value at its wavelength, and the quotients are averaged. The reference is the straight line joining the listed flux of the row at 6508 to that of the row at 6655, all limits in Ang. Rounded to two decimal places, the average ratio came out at 1.01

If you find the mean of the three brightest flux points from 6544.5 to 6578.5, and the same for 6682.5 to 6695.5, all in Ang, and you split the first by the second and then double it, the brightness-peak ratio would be 2.16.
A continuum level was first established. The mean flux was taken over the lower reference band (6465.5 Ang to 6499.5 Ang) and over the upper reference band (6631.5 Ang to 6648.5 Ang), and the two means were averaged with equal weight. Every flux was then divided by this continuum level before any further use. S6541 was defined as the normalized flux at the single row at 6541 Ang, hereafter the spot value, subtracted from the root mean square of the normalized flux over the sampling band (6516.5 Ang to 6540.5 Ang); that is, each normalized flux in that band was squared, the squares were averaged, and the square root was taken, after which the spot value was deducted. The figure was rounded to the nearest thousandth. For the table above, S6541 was -0.028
